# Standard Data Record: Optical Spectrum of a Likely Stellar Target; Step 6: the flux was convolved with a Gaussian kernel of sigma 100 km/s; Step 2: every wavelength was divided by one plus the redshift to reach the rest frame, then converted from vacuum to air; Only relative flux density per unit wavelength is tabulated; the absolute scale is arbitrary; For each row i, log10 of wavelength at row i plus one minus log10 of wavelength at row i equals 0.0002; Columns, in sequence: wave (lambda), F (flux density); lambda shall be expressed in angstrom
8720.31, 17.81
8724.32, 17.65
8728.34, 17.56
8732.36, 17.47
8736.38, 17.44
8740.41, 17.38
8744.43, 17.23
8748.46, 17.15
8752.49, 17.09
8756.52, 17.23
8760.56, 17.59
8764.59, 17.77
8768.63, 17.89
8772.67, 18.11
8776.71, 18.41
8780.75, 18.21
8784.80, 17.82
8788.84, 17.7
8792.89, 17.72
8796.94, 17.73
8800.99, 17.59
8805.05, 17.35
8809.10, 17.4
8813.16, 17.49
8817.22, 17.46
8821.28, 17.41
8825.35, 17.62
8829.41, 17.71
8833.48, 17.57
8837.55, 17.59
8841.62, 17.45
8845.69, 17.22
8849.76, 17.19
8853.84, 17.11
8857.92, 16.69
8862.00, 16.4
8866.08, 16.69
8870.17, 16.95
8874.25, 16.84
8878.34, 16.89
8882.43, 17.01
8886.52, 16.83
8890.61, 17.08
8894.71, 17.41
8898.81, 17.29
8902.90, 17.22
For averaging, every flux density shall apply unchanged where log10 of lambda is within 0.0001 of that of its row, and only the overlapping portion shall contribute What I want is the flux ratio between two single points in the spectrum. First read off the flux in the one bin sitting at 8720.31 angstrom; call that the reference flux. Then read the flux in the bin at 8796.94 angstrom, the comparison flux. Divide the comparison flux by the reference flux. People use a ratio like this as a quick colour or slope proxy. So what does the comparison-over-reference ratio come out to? 1.00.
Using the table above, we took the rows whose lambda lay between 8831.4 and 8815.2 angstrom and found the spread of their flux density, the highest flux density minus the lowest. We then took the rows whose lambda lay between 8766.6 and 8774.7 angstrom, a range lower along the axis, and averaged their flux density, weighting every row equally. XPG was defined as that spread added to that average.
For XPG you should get 18.3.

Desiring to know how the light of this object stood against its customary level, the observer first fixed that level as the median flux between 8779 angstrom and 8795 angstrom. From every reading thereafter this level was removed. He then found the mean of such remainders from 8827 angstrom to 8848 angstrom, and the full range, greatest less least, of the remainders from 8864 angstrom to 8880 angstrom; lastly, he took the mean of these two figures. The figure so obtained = 0.00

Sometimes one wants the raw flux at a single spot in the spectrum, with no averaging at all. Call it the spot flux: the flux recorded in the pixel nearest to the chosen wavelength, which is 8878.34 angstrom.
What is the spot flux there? 16.89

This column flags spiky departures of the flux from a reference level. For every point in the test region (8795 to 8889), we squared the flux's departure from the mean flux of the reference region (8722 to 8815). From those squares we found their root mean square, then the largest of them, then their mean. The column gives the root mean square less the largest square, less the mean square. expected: -1.3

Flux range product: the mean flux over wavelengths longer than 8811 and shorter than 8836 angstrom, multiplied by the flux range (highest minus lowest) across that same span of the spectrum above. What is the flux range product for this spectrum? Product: 5.3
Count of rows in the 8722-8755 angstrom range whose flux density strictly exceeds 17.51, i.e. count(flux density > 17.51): 2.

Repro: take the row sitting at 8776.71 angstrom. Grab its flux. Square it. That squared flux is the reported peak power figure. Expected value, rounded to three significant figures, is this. 339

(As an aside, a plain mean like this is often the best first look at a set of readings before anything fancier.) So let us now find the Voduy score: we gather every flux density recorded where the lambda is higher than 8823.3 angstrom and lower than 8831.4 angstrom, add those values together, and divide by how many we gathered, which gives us 17.7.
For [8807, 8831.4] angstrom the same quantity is 17.5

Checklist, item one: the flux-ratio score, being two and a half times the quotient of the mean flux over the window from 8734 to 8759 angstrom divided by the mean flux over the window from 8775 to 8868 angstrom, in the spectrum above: 2.47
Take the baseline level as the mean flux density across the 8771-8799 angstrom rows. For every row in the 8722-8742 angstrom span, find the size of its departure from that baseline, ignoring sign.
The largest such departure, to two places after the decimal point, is 0.58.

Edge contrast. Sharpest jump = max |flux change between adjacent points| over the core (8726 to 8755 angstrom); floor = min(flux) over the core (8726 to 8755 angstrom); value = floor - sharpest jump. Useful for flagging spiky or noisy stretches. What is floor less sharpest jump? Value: 16.9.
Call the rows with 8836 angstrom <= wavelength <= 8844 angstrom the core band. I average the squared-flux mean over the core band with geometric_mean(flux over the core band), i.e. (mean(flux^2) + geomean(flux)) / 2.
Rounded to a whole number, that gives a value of 162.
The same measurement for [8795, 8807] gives 163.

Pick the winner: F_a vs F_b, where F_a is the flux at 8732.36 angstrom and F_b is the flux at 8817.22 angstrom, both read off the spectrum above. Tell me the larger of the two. 17.5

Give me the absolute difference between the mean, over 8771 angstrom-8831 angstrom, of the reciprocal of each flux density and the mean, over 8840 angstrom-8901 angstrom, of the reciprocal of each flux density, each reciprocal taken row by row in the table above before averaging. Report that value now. 0.0024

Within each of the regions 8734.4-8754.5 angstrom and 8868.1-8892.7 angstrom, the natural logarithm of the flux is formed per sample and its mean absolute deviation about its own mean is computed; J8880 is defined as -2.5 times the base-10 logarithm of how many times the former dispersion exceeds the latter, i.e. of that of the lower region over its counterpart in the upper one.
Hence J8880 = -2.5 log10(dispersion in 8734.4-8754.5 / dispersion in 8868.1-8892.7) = -0.4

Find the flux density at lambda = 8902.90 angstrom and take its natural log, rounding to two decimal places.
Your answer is 2.85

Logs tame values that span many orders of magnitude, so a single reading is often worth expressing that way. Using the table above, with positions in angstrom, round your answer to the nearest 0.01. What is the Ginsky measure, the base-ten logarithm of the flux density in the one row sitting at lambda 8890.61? 1.23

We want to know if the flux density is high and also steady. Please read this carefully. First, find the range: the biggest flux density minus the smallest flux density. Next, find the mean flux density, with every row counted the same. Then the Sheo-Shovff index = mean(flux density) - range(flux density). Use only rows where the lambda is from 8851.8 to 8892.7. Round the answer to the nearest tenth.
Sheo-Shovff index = 16.1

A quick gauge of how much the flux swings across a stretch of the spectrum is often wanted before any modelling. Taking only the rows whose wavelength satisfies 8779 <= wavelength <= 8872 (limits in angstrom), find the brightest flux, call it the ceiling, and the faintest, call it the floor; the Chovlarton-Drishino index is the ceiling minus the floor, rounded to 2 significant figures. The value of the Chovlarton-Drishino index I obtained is 1.8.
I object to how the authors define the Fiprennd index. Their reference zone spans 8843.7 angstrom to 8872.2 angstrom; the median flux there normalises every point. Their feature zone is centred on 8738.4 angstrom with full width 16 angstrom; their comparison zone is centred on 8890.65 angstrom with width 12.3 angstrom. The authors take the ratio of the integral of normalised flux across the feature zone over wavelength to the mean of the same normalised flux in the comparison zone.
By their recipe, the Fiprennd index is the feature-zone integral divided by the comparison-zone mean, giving 16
